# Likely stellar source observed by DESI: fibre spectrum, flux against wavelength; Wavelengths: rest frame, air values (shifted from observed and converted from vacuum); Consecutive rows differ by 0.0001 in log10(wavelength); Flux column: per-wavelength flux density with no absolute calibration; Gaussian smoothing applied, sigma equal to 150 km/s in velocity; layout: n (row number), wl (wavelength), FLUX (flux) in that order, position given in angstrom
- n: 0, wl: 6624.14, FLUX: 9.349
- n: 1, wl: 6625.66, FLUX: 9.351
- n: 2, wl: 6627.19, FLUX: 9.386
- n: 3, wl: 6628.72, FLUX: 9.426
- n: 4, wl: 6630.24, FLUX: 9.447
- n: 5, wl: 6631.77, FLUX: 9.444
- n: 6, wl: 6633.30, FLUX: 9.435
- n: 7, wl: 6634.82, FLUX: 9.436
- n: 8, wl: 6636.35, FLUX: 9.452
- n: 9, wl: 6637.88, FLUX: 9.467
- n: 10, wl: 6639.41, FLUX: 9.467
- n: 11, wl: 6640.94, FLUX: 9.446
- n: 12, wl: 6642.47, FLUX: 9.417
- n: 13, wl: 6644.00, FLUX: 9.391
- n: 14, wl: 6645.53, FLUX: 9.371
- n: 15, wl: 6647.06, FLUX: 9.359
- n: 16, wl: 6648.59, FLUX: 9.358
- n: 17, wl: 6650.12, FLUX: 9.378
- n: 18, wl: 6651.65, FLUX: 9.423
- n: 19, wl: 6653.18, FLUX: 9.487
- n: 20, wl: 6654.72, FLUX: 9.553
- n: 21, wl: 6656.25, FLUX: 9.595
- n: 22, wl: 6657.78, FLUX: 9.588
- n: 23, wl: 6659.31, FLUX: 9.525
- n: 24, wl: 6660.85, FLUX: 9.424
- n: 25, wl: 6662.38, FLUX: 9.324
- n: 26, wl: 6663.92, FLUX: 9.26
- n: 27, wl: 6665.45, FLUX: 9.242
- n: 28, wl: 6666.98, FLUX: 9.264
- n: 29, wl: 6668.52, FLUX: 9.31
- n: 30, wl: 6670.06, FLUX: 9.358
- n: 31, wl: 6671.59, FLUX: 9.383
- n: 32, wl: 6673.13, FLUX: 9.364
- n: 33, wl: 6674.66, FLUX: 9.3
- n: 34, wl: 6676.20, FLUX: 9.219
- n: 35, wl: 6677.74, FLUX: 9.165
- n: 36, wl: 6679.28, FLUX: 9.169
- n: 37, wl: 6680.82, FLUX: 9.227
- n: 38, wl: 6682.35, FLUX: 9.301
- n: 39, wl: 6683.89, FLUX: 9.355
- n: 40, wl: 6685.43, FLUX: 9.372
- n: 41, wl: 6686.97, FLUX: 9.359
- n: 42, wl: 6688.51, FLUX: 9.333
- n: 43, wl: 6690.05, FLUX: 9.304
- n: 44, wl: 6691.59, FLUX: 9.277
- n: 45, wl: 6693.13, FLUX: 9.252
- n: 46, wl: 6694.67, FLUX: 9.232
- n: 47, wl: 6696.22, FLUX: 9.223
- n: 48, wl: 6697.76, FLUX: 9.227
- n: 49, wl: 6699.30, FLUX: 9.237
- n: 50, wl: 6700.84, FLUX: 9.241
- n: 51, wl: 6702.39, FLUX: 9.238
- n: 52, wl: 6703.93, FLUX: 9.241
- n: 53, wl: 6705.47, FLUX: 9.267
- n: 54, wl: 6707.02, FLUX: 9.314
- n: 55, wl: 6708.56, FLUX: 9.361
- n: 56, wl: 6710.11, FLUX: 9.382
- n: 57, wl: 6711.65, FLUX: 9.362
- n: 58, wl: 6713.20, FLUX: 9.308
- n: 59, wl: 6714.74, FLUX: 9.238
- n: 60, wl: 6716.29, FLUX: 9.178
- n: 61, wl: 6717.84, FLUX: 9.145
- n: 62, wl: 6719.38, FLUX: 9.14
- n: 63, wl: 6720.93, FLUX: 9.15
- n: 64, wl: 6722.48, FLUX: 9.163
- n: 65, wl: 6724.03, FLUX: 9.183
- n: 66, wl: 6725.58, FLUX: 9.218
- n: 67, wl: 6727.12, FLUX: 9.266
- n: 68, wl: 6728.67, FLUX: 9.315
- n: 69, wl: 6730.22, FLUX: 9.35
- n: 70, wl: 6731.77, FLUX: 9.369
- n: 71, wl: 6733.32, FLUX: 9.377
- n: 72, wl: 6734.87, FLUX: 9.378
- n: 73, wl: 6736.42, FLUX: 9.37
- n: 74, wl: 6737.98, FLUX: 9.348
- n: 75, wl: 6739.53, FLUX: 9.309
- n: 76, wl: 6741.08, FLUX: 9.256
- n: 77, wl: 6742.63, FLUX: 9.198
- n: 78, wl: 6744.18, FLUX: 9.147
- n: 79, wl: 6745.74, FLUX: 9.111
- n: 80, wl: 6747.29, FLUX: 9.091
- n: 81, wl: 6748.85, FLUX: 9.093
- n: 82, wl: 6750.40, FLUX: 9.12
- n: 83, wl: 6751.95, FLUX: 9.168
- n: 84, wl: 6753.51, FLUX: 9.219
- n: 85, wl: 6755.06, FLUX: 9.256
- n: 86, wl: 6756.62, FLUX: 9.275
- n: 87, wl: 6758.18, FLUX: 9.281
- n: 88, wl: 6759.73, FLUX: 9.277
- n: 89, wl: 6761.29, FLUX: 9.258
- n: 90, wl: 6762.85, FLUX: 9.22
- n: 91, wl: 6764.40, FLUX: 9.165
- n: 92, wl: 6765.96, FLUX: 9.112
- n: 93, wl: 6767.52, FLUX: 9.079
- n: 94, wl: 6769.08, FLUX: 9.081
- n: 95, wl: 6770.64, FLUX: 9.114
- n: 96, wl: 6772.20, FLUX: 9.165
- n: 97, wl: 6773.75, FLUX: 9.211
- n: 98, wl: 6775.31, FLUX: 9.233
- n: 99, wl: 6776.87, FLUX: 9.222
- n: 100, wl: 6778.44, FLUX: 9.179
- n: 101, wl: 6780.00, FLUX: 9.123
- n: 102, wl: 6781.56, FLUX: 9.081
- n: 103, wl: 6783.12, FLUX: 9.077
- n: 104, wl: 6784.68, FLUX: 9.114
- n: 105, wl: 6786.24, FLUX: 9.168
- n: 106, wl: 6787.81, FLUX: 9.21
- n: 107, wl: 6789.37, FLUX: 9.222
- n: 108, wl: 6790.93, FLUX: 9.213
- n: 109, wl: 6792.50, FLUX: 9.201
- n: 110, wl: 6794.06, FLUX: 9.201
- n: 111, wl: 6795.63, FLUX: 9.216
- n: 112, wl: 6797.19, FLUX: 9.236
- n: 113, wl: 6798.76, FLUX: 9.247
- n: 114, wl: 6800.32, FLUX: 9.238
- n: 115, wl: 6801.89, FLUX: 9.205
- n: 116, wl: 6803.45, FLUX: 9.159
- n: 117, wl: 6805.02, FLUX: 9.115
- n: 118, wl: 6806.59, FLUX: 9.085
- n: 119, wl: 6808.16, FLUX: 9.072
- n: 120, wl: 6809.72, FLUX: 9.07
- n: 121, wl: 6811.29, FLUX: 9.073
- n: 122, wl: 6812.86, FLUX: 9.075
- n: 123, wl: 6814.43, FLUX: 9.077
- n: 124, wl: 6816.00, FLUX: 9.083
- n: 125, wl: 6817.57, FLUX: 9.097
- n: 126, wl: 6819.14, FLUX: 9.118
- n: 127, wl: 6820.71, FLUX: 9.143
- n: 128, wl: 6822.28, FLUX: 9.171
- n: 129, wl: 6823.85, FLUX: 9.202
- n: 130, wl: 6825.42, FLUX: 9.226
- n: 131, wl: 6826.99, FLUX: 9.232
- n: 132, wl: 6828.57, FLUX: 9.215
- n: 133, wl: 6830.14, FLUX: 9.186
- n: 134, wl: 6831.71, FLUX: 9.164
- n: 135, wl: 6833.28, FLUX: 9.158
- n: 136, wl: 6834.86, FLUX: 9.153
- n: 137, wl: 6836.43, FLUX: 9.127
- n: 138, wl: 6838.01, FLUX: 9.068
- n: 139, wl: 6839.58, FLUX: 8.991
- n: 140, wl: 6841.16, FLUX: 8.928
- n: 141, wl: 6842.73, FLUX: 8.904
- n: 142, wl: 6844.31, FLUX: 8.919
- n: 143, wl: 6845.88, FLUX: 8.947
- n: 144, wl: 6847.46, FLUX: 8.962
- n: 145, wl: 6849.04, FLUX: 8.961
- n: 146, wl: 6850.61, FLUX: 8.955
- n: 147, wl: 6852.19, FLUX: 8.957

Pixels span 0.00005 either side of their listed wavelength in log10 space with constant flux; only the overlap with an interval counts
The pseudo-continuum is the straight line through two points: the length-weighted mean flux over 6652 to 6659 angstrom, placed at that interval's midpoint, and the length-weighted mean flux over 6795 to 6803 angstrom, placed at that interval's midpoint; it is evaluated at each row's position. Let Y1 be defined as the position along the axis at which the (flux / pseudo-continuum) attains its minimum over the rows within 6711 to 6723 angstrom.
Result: 6719.38 angstrom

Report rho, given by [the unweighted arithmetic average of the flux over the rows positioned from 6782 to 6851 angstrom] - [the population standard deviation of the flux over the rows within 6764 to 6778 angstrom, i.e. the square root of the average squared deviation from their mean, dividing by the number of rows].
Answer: 9.06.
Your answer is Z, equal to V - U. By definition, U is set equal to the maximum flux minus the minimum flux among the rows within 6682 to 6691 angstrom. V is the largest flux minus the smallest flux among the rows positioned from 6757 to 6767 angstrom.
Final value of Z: 0.10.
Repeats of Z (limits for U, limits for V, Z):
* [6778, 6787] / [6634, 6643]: -0.05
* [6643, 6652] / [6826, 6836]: 0.01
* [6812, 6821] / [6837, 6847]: 0.10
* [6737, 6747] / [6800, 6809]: -0.07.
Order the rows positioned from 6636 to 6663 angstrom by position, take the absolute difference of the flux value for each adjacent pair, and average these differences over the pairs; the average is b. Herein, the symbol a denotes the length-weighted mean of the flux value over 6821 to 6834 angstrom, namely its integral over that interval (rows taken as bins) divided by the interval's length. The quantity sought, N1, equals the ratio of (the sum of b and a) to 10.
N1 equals 0.923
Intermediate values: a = 9.20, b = 0.037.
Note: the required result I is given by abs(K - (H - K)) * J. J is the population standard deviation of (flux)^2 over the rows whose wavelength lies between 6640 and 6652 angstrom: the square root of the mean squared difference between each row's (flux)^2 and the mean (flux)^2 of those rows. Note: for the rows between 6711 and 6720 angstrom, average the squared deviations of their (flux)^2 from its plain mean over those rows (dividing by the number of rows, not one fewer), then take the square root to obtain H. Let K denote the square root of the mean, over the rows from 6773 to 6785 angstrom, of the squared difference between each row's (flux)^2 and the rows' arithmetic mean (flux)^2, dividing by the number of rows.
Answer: 0.4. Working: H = 1.5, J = 0.6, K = 1.1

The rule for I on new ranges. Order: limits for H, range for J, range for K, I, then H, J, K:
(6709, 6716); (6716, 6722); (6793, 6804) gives 0.0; 1.0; 0.3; 0.5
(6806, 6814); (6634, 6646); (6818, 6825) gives 0.7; 0.1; 0.6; 0.6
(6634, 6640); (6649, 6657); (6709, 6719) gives 4.6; 0.2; 1.5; 1.6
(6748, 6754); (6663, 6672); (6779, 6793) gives 1.1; 0.9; 1.0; 1.0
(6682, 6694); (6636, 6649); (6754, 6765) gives 0.6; 0.7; 0.8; 0.7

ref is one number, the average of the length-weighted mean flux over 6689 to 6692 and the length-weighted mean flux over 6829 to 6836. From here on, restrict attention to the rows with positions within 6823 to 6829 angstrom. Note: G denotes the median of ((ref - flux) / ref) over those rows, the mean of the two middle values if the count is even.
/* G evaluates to 0.002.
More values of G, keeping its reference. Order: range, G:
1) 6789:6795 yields 0.003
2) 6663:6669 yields -0.003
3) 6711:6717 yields -0.004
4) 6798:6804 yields 0.002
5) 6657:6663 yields -0.026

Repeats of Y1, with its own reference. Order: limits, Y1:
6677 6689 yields 6677.74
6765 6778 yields 6767.52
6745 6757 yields 6747.29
